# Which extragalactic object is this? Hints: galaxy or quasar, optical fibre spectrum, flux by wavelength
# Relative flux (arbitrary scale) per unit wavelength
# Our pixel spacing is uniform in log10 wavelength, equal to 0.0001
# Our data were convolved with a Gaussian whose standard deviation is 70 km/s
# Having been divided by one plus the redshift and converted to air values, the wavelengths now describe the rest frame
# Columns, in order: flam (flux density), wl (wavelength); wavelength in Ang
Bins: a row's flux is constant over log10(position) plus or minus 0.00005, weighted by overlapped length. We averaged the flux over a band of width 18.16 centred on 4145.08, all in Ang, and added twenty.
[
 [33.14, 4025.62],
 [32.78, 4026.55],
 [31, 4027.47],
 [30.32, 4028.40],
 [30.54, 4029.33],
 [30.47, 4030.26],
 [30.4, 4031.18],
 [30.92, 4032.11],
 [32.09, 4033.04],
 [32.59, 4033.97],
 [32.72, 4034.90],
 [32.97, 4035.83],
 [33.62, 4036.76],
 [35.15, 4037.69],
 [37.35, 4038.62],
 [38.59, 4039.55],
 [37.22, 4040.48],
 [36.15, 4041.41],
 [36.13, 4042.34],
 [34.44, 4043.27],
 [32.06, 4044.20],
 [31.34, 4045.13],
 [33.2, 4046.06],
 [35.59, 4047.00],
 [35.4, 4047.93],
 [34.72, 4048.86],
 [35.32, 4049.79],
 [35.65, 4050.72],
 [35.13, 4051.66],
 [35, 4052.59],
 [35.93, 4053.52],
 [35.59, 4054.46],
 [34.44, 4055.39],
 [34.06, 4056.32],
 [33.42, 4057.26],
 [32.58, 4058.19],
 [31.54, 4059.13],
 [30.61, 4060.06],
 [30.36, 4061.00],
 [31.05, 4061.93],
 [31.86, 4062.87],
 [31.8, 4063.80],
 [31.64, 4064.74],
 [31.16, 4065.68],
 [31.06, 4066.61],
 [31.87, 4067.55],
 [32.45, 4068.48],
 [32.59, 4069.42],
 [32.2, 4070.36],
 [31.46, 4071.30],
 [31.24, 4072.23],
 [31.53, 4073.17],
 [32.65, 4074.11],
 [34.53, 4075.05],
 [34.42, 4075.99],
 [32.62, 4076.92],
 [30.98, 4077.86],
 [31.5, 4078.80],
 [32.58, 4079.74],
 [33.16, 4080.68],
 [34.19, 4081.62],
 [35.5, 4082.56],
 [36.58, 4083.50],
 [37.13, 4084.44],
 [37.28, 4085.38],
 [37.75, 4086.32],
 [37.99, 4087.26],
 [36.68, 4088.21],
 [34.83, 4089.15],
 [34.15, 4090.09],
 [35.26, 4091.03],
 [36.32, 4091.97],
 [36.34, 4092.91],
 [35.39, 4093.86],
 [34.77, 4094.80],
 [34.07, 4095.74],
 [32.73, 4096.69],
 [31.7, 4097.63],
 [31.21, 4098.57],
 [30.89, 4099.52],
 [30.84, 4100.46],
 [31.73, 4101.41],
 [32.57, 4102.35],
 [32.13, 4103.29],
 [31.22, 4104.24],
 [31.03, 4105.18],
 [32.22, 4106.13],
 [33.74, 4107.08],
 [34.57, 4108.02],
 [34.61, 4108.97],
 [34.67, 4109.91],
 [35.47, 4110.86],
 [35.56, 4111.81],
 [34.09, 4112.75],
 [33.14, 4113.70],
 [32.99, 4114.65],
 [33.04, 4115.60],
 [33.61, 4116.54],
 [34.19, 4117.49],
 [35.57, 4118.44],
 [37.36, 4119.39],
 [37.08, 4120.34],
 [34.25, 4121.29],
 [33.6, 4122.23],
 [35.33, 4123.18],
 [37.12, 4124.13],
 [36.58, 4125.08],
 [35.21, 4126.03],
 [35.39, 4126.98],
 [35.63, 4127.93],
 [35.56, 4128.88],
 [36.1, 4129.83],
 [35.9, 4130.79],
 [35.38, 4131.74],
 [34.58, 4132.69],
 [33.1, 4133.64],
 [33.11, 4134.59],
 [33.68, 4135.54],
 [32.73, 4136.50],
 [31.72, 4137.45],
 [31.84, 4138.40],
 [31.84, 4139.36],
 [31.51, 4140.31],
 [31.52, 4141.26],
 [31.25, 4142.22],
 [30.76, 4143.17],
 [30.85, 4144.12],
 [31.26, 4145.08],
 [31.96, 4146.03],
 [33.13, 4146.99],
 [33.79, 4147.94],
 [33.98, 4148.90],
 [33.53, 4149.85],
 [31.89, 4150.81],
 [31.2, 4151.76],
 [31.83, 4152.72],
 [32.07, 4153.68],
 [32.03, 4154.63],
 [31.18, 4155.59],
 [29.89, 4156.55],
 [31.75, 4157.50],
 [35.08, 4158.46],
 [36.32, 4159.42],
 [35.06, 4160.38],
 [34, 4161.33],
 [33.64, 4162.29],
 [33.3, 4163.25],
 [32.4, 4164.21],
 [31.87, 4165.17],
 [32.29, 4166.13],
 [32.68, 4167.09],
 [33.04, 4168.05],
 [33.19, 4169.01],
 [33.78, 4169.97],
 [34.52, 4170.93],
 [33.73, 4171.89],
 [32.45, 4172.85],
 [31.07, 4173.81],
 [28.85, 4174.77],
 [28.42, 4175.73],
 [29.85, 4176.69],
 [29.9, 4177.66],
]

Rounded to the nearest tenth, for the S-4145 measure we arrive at 52.0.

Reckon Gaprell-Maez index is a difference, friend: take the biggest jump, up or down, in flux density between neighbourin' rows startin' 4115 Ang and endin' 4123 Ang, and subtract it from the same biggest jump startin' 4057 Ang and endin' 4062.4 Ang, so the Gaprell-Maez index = -1.8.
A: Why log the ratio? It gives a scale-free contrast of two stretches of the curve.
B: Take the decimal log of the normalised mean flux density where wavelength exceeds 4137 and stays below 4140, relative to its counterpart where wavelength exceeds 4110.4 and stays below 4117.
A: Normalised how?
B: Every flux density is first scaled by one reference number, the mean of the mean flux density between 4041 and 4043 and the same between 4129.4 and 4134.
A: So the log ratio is -0.029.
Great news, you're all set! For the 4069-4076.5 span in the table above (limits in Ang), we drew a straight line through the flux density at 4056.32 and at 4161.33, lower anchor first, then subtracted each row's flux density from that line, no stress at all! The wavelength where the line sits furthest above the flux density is 4072.23 Ang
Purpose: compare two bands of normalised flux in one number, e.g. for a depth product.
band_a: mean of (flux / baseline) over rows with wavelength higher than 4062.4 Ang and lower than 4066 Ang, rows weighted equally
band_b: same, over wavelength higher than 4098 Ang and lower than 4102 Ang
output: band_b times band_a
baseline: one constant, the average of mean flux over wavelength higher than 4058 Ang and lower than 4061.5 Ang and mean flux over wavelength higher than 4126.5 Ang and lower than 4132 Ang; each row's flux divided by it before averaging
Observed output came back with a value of 0.88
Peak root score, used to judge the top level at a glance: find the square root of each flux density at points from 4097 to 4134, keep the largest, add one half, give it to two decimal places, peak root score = 6.61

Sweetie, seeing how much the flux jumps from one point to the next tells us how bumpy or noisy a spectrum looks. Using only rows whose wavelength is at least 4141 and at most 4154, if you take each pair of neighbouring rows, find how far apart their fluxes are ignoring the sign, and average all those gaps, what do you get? 0.6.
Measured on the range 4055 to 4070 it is 0.5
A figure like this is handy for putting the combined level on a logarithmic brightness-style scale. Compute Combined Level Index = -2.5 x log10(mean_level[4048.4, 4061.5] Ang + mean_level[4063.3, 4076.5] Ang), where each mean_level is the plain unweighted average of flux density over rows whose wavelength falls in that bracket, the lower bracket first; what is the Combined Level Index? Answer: -4.550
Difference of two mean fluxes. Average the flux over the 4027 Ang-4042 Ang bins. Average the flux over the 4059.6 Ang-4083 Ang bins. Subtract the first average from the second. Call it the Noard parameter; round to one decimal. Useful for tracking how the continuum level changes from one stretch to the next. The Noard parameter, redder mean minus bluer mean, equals -1.1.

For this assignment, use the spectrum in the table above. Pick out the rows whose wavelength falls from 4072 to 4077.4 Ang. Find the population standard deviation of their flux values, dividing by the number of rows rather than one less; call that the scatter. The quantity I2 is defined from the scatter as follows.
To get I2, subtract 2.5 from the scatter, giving -1.2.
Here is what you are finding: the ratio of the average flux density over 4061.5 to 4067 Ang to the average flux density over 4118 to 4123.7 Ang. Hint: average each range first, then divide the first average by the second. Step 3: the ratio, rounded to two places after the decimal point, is 0.88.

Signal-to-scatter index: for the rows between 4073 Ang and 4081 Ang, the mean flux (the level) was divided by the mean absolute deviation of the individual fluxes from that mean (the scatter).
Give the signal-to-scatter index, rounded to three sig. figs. 35.7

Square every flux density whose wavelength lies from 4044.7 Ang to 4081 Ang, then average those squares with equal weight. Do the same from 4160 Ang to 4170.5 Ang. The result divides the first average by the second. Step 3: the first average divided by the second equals 0.99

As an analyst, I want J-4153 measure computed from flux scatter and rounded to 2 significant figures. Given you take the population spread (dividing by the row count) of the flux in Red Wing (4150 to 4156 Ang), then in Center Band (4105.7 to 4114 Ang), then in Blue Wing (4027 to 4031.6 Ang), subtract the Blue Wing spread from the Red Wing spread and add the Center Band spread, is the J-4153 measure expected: 1.1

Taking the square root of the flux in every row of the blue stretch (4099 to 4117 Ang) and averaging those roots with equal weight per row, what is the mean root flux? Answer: 5.75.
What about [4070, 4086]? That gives 5.79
